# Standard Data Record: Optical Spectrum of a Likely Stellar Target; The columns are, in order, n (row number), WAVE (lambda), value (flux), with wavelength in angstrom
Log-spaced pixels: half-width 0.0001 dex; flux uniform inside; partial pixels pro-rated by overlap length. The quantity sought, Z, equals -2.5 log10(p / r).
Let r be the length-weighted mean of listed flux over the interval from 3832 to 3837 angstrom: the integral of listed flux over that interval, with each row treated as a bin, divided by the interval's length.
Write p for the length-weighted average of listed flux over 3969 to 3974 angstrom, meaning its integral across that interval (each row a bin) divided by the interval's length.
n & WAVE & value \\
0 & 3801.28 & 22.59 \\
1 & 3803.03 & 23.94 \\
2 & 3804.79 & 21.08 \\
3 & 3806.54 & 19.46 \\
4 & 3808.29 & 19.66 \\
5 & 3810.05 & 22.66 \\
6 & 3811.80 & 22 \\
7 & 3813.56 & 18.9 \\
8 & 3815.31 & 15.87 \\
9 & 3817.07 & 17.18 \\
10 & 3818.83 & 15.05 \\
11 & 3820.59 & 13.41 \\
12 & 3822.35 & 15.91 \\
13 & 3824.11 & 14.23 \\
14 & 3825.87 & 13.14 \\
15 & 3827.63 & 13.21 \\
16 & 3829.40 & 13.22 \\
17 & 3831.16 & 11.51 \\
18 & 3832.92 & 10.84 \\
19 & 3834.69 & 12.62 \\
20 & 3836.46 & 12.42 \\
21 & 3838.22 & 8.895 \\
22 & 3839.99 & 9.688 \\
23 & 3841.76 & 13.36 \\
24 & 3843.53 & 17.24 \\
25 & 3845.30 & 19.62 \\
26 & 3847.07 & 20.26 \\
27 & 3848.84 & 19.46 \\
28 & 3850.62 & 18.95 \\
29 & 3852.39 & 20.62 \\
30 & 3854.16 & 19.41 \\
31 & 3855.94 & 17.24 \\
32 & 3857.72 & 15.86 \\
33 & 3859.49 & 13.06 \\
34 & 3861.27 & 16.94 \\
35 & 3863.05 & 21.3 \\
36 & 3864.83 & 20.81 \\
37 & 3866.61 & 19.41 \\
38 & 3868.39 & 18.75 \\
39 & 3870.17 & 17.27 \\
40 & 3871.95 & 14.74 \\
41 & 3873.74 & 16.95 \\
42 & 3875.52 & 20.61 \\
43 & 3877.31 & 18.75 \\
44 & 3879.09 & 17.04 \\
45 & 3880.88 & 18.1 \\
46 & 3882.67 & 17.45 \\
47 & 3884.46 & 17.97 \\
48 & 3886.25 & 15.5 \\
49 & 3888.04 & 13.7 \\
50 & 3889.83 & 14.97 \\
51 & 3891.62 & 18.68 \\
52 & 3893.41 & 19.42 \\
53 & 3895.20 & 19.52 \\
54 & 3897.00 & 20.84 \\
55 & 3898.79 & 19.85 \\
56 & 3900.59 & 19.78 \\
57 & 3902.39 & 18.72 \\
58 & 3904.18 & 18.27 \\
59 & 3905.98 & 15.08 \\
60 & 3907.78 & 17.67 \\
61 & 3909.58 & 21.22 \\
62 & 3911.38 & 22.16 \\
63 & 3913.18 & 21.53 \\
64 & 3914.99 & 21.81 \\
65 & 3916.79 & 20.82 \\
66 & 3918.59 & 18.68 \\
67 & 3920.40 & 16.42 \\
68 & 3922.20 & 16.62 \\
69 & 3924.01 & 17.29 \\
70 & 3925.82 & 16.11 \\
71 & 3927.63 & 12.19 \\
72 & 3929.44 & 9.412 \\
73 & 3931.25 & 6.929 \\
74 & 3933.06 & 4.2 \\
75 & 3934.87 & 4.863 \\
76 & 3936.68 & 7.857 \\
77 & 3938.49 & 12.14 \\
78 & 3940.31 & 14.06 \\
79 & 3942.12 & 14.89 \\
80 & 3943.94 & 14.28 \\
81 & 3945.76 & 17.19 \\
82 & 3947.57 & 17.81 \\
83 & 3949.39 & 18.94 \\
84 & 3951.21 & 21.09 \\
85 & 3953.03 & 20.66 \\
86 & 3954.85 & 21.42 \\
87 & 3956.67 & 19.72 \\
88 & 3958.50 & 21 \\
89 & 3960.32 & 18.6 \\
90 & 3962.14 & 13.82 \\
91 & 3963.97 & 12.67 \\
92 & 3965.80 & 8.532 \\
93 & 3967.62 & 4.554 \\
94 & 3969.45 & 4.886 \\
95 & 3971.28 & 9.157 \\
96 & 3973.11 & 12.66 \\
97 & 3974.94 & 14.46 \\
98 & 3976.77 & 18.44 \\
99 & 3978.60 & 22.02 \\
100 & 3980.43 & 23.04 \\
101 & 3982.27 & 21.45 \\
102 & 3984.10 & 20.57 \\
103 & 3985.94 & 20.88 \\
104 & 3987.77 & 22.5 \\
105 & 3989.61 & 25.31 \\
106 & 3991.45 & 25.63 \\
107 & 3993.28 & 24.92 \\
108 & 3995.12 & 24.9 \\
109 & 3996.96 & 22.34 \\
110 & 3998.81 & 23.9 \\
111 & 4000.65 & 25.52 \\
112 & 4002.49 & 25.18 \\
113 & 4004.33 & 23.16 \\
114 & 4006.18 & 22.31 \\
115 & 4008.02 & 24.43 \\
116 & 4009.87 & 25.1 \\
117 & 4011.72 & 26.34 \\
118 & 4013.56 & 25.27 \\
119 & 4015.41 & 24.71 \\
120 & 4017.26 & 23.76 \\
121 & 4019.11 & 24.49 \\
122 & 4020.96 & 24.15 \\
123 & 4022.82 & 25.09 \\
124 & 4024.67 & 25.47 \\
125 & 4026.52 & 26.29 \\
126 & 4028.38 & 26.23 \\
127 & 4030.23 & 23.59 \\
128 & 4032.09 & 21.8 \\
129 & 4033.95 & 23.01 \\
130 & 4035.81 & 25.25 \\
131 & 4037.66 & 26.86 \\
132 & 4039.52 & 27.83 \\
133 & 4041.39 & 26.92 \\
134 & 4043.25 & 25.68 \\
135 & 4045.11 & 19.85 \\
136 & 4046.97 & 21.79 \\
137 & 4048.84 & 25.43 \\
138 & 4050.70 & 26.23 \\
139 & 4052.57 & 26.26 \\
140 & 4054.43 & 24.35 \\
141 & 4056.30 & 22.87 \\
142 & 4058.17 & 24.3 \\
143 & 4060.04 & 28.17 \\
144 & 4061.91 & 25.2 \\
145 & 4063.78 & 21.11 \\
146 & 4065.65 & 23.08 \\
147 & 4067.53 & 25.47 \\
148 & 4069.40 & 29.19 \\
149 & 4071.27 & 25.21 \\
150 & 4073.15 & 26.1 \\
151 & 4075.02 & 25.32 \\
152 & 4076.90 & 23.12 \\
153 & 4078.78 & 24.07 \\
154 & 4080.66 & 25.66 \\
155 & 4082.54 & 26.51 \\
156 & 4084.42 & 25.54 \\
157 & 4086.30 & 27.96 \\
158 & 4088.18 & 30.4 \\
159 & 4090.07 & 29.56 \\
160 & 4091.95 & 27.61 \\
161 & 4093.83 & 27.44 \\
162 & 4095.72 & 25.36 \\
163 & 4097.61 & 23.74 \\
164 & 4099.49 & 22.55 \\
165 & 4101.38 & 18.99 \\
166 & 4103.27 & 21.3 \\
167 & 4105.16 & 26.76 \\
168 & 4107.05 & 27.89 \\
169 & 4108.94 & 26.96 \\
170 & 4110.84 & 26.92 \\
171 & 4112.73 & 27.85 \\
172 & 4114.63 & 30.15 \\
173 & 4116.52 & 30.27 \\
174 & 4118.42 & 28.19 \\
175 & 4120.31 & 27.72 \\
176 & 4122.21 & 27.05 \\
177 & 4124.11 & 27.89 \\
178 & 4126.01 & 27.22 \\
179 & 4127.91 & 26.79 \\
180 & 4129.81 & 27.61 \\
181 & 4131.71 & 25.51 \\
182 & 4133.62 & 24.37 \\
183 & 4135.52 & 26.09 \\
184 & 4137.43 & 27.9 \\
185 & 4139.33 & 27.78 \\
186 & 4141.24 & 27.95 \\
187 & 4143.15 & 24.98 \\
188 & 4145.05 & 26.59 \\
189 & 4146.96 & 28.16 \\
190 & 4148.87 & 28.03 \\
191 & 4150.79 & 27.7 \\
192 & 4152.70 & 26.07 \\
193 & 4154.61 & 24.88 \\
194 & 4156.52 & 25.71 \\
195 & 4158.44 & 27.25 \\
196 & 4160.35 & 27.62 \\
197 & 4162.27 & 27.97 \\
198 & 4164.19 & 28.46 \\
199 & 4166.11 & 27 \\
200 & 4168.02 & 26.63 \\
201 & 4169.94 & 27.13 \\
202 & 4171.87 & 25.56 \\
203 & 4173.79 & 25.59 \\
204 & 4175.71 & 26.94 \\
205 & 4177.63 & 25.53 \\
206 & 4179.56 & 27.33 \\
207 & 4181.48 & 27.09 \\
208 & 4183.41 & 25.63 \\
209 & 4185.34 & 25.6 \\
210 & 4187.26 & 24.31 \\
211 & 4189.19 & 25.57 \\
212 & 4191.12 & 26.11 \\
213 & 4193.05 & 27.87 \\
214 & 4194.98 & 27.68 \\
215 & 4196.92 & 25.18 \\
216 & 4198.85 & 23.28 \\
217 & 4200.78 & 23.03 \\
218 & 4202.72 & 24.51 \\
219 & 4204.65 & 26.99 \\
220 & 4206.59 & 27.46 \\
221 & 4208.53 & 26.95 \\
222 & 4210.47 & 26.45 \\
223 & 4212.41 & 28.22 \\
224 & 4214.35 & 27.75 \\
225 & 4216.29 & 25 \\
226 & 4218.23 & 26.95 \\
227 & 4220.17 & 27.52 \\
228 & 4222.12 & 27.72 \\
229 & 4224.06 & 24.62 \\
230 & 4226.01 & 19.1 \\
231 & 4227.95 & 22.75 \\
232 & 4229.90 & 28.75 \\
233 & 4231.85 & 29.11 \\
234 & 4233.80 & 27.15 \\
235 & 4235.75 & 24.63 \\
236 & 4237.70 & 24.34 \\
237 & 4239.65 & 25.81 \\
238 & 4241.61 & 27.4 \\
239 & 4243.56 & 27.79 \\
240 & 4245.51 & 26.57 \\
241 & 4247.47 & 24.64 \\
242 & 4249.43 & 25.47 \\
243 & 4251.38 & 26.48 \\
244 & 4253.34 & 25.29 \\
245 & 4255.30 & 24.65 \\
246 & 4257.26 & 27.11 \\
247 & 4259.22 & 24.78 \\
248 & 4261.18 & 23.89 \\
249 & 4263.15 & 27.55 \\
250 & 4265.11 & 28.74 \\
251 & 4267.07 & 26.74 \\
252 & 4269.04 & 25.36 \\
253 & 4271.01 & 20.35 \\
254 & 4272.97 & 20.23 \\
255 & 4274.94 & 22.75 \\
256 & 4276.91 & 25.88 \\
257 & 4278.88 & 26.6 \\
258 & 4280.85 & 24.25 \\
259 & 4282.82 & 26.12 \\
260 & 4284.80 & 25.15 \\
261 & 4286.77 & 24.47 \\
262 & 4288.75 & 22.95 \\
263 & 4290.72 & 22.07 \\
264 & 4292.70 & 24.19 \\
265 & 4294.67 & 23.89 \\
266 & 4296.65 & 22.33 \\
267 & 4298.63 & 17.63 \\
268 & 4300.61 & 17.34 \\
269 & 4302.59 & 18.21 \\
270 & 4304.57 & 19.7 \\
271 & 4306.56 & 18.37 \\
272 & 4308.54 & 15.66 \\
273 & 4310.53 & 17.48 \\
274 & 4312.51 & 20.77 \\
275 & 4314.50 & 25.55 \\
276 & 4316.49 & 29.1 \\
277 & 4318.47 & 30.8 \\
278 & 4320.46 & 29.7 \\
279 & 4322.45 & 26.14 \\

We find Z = 0.27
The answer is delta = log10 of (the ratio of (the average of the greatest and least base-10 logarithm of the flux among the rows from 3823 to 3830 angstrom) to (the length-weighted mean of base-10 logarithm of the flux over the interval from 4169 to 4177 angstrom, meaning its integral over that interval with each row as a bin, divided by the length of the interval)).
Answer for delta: -0.097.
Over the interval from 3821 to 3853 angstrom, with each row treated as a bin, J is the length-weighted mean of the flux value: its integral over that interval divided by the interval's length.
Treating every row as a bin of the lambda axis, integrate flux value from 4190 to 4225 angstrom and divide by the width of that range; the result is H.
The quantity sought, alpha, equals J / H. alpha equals 0.6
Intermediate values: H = 26.3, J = 14.7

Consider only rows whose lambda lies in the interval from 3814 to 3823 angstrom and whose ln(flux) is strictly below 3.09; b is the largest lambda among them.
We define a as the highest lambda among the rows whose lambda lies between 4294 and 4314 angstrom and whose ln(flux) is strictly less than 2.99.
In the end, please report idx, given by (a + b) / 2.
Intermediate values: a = 4310.53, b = 3822.35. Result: 4066.4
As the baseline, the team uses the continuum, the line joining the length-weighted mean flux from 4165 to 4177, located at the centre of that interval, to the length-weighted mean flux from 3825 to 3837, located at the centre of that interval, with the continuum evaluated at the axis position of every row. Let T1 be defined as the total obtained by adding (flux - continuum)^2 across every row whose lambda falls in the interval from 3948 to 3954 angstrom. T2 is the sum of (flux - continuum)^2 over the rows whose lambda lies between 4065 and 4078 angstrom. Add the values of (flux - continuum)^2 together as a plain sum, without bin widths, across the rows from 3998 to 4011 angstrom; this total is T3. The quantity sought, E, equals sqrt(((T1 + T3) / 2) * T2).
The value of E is 91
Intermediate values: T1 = 27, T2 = 89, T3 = 159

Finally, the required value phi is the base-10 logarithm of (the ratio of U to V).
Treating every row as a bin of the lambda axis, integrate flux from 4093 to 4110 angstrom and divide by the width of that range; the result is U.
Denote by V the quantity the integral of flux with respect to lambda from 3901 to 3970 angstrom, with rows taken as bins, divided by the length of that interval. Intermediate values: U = 24.5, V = 15.4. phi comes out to 0.20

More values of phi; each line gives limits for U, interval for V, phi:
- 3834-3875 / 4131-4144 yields -0.20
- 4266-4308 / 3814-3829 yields 0.18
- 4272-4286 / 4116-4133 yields -0.05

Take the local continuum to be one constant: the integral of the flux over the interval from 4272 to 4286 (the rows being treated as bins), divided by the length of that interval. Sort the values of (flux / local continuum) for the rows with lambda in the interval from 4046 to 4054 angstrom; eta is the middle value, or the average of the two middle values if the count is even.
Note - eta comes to 1.06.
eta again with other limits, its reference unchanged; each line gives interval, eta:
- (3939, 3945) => 0.58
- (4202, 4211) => 1.10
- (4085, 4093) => 1.18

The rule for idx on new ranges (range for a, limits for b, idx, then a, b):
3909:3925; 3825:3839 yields 3881.1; 3924.01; 3838.22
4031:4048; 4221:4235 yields 4135.6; 4045.11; 4226.01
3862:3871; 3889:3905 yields 3887.2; 3870.17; 3904.18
